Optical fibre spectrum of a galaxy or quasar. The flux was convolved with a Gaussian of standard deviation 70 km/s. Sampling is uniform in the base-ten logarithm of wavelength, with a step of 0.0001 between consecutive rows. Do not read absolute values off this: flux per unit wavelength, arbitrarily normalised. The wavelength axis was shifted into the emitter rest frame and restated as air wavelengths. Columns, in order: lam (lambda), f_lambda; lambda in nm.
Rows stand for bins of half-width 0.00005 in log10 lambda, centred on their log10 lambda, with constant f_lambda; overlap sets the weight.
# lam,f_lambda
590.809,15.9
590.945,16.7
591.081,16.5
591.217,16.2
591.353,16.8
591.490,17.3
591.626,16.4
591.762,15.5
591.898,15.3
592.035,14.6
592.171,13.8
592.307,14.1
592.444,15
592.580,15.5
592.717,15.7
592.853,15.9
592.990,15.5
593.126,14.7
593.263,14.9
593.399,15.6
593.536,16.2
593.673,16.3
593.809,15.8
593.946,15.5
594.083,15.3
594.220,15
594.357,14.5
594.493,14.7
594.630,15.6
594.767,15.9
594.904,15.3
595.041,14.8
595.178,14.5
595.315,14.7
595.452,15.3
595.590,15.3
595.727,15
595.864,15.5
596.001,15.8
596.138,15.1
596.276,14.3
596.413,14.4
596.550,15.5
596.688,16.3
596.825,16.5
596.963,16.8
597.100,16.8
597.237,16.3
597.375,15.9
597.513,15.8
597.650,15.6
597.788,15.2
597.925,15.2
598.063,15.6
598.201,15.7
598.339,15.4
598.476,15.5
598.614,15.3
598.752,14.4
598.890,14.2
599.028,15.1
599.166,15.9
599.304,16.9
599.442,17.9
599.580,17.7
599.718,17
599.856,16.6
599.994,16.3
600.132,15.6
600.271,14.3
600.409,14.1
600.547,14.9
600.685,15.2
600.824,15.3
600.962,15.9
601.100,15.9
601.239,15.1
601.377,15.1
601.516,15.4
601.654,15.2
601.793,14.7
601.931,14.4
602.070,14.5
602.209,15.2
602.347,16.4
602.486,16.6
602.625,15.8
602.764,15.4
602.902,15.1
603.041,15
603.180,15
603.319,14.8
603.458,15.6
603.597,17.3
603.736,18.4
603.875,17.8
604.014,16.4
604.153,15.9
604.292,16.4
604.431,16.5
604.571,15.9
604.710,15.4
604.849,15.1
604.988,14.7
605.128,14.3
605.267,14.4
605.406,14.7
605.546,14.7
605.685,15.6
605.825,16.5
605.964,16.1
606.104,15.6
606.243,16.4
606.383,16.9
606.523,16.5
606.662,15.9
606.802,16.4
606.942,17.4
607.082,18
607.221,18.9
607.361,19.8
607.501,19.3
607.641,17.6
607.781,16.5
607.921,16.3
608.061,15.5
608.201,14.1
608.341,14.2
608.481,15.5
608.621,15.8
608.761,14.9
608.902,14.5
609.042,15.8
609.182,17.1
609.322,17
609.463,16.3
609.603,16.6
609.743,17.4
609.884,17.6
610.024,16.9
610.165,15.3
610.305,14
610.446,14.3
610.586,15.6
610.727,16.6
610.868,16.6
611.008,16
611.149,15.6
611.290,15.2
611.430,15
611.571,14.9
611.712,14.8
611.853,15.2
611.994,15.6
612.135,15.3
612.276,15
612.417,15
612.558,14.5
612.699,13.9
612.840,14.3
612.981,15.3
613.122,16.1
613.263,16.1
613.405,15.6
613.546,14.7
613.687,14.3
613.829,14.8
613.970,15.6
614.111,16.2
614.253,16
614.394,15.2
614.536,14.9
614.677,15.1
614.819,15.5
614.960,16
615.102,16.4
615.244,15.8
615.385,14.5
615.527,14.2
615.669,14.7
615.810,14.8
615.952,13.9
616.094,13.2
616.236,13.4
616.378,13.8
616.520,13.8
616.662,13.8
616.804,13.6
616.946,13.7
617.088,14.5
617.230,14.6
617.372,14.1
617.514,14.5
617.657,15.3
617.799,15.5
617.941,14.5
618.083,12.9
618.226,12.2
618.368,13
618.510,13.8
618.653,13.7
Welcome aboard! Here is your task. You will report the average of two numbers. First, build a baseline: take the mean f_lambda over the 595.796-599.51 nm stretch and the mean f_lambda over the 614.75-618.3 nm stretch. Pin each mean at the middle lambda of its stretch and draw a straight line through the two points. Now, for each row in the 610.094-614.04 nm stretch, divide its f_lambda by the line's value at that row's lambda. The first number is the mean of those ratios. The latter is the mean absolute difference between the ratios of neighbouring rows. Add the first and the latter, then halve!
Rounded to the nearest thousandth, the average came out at 0.534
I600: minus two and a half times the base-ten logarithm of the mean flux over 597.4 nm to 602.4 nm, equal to -2.98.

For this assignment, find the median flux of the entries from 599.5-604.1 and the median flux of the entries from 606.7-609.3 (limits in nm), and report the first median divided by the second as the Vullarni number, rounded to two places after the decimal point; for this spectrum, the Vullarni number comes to 0.94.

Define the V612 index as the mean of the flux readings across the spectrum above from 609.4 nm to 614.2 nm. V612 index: 15.48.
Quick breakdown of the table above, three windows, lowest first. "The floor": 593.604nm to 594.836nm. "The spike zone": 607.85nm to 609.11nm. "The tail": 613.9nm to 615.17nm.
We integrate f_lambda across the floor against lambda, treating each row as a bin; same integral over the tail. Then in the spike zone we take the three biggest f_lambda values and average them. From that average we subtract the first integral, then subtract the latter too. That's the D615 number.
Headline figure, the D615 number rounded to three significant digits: -22.9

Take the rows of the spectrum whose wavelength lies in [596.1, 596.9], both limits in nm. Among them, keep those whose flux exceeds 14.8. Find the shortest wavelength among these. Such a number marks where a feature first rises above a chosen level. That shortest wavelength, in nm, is 596.138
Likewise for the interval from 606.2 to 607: 606.243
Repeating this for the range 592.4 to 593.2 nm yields 592.444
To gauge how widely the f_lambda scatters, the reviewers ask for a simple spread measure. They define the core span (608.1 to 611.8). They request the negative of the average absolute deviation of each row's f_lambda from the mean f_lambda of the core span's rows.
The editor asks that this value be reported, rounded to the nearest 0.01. -0.89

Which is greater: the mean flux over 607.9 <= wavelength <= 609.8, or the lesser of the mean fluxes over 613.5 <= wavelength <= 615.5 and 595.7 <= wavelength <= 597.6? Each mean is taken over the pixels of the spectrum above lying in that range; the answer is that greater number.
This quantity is 15.8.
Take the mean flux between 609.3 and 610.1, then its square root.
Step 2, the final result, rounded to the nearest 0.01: 4.12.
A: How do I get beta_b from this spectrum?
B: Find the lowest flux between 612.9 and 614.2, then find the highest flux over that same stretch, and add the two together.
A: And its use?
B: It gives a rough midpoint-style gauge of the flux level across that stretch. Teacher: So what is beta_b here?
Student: 30.5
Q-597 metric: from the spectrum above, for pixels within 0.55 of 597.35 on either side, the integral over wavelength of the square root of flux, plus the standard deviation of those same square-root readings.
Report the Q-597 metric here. 4.48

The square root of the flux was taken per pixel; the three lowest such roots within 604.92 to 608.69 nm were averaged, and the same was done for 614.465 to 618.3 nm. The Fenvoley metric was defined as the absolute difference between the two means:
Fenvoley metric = 0.20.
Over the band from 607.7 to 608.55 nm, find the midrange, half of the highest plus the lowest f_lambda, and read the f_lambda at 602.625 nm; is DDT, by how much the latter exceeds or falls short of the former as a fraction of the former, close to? 0.033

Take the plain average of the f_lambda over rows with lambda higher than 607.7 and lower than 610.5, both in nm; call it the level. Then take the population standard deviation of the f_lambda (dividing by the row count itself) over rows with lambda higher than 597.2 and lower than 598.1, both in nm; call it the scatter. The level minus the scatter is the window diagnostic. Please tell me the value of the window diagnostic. 15.4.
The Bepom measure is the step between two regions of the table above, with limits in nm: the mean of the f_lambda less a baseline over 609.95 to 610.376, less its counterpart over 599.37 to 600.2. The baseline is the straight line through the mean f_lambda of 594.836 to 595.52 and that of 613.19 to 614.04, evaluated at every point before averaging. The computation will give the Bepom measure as -1.6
